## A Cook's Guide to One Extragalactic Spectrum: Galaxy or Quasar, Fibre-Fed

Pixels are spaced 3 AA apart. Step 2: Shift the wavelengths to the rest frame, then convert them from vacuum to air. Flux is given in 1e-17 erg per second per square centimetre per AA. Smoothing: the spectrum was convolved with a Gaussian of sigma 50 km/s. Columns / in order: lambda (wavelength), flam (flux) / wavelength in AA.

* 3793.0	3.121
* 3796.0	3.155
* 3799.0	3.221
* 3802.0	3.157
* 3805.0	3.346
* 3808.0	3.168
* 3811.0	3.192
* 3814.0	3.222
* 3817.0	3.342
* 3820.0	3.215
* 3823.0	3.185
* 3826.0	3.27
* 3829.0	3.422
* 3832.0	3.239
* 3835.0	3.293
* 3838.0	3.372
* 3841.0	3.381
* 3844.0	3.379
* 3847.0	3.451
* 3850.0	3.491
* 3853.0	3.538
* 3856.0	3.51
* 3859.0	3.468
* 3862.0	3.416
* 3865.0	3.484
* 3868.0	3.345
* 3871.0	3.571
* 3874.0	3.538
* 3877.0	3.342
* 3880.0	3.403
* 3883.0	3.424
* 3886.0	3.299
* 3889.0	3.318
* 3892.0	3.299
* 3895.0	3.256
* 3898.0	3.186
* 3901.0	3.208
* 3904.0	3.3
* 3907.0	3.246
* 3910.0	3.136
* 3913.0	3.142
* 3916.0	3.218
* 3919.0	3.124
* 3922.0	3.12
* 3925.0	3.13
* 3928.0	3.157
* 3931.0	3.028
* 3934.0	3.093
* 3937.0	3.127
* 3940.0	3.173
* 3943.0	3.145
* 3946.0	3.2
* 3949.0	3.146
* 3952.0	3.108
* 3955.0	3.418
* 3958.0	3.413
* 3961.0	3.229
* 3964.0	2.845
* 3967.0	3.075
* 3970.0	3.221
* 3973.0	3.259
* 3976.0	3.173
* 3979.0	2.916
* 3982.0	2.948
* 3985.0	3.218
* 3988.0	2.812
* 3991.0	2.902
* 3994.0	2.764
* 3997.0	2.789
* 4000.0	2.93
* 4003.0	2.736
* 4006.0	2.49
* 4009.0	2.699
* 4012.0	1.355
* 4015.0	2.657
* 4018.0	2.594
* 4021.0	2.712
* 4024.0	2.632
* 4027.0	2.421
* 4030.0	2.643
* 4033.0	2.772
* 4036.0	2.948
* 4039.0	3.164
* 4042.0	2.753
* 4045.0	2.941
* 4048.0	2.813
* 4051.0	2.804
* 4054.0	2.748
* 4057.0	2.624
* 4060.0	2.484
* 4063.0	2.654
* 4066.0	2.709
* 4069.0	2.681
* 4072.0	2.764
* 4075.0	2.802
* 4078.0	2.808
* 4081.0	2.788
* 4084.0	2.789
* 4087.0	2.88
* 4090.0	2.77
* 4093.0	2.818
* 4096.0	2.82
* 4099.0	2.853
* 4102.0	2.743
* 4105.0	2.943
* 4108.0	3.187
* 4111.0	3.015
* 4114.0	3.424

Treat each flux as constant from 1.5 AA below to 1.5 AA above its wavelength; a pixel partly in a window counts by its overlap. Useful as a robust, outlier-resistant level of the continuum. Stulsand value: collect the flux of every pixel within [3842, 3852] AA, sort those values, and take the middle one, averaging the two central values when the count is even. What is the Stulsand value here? 3.45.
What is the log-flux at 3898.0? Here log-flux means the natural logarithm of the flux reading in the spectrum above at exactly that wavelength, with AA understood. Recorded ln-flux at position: 1.16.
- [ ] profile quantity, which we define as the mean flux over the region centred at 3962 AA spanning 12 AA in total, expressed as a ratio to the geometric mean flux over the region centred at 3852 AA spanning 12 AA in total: 0.90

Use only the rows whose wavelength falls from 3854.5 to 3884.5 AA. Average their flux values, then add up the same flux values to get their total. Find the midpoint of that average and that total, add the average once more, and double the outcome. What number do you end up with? 45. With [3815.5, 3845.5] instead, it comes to 43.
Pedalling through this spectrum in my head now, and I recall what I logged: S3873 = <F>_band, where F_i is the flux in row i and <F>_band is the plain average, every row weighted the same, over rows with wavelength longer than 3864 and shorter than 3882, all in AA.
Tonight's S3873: 3.45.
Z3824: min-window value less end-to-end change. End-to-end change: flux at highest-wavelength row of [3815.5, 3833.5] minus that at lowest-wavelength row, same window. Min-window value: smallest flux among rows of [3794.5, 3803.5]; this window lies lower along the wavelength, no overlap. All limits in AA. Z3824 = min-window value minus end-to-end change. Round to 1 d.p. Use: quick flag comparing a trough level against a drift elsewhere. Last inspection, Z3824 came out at 3.3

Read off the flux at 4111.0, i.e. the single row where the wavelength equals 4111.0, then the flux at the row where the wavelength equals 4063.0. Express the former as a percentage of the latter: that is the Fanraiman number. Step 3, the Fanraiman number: 114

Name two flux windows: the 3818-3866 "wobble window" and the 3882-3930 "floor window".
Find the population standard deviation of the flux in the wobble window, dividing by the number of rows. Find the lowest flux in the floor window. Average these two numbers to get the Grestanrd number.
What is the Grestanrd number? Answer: 1.61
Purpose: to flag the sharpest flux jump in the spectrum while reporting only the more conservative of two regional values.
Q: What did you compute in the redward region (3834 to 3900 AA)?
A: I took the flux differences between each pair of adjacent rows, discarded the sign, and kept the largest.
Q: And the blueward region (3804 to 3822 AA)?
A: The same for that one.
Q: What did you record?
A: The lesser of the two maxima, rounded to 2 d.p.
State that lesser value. 0.18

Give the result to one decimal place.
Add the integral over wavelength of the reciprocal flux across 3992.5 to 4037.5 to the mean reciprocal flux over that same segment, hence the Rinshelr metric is 18.2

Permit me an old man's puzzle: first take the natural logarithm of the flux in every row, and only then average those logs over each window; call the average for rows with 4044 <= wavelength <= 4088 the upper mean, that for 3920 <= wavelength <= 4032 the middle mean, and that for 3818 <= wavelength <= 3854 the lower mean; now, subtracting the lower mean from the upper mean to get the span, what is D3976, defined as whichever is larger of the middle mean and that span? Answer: 1.06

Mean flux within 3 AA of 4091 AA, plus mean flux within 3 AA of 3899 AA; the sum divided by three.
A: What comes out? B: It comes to 2.00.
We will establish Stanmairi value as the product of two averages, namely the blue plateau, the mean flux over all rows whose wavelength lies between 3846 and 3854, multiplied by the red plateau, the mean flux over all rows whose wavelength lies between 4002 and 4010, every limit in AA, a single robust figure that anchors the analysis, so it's 9.2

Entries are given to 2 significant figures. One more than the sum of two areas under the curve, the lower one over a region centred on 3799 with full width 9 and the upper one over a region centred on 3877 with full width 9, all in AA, 60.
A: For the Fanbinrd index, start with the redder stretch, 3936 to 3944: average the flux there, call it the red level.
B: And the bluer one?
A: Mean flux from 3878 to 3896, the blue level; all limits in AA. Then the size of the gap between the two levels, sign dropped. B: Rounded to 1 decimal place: 0.2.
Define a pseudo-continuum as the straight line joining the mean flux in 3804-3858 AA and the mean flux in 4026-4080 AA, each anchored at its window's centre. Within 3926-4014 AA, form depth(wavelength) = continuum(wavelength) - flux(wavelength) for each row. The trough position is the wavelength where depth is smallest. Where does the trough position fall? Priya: 3958.0 AA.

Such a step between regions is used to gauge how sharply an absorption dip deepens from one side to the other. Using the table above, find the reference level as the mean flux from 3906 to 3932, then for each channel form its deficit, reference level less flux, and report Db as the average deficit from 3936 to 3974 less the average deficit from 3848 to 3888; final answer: 0.3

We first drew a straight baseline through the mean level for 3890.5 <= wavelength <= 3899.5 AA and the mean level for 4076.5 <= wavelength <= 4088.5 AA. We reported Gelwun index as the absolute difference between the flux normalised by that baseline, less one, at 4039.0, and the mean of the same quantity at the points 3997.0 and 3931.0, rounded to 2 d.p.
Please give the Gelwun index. 0.14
